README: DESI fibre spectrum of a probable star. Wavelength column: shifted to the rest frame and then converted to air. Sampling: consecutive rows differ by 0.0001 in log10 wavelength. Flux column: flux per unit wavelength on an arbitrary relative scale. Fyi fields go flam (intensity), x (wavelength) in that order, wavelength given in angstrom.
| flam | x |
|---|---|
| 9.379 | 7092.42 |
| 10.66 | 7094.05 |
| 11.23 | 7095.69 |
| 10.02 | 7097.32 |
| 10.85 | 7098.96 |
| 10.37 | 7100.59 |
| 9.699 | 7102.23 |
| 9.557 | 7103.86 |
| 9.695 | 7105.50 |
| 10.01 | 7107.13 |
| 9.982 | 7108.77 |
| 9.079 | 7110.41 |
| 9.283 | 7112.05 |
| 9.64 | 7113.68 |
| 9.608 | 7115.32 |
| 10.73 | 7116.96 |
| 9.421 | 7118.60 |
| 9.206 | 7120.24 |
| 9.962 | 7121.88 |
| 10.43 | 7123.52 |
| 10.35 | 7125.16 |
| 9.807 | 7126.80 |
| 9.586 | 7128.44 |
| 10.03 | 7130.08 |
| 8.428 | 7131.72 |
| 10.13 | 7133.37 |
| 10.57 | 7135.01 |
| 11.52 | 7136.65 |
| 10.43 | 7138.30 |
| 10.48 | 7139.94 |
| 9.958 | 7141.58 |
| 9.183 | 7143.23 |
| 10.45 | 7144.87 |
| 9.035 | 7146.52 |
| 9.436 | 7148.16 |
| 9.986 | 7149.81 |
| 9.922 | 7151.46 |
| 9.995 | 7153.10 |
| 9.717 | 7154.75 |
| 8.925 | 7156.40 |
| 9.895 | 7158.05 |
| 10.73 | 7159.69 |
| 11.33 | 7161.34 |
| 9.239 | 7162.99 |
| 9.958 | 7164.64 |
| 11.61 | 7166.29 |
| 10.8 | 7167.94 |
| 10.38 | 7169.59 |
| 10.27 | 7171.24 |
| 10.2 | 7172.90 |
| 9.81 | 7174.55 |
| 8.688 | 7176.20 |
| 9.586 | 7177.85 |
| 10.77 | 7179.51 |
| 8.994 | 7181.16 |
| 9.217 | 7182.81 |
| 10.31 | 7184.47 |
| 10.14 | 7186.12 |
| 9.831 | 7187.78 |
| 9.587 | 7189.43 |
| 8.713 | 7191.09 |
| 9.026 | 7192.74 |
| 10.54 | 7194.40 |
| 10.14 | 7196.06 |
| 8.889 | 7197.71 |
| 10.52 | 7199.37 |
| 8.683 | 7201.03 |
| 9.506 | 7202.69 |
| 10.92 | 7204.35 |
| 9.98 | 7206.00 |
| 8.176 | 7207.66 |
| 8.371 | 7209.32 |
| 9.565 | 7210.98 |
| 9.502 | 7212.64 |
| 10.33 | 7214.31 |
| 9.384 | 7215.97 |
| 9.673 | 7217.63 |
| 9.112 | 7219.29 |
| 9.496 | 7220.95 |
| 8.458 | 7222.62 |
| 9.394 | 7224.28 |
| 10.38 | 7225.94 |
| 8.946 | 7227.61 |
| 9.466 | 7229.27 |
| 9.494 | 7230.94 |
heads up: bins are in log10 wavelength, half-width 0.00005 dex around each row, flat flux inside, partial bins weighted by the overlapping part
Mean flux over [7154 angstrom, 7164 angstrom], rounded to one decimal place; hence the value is 10.0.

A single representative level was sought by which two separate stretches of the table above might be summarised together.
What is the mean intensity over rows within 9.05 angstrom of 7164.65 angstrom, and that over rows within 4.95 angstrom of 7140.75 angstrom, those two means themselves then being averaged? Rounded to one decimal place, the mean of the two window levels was 10.3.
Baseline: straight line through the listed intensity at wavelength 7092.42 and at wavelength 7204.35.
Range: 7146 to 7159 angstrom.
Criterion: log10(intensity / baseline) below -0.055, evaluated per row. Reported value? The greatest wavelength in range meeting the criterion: 7156.40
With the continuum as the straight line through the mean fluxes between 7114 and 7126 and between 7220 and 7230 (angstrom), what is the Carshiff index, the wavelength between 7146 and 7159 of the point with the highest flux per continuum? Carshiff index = 7153.10 angstrom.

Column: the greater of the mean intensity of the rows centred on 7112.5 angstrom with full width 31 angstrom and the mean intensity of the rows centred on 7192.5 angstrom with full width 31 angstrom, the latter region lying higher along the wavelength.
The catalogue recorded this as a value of 9.9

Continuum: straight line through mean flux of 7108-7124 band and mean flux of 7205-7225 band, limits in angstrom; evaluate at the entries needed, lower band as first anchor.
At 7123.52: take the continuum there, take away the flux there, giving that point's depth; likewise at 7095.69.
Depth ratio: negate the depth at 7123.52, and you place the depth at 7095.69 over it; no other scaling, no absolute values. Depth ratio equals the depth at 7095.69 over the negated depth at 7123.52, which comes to -2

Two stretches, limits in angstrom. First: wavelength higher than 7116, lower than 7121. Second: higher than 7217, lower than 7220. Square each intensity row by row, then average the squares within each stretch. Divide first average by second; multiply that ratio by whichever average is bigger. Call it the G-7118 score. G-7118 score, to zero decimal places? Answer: 105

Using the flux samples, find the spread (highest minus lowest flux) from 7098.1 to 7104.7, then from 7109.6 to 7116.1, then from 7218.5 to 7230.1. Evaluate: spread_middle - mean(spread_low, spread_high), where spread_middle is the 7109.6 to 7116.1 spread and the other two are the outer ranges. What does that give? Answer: -1.0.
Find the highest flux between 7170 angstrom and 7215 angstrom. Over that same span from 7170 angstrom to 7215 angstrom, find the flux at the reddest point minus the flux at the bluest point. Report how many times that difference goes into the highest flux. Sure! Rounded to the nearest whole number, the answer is 182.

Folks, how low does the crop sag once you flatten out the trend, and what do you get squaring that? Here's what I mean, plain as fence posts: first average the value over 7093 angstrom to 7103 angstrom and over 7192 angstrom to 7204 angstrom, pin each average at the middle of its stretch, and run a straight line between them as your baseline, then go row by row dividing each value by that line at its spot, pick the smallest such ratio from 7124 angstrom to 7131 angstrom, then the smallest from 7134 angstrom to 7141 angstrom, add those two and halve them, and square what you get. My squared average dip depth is 0.969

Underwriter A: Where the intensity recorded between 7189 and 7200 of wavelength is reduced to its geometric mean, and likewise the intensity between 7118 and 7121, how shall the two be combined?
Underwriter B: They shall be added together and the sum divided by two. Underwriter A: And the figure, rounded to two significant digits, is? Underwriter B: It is 9.5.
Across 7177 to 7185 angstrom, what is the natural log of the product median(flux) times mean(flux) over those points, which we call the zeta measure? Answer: 4.54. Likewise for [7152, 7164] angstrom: 4.59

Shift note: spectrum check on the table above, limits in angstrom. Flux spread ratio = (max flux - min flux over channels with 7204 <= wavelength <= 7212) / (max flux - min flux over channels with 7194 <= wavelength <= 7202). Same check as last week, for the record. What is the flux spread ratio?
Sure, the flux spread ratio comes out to 1.48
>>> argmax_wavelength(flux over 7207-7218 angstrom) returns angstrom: 7214.31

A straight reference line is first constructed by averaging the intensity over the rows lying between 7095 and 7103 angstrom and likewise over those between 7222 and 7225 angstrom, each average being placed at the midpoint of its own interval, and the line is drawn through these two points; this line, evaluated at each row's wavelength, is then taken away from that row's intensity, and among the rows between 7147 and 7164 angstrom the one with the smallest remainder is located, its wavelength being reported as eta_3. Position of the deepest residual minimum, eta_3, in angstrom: 7156.40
